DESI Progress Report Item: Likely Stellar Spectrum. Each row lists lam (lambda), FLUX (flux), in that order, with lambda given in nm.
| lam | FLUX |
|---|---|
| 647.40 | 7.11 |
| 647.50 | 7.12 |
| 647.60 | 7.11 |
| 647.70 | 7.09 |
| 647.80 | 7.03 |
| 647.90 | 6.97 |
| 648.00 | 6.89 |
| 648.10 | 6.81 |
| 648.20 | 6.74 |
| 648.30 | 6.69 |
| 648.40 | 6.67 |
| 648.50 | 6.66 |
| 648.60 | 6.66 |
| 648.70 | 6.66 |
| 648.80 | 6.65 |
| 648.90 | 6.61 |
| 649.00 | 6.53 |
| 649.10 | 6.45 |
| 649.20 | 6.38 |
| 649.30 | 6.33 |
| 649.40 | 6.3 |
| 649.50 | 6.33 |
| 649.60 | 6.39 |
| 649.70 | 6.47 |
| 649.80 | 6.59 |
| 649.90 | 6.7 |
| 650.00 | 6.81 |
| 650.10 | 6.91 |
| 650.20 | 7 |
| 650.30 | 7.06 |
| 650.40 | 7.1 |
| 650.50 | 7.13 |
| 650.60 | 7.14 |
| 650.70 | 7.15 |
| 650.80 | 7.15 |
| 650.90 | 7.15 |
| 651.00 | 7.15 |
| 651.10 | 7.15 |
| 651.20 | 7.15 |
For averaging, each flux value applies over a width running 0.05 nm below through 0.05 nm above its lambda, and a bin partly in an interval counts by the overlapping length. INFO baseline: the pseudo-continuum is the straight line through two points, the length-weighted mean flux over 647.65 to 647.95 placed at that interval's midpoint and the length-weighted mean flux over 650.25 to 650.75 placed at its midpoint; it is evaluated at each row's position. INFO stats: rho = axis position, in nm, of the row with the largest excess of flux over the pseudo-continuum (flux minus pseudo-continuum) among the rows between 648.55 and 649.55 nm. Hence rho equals 648.60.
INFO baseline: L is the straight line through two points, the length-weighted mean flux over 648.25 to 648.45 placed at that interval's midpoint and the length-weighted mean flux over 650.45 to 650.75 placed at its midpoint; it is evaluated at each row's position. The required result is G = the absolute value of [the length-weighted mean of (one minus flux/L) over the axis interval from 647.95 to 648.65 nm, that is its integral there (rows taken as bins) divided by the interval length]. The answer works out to 0.009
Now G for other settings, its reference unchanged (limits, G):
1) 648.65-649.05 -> 0.025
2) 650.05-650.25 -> 0.013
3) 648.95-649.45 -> 0.066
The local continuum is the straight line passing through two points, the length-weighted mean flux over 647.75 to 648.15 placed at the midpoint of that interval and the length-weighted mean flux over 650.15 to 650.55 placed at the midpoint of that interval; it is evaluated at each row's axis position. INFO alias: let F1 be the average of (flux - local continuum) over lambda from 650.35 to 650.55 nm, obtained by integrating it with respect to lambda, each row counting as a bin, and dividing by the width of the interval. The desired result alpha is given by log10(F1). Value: -1.44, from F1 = 0.04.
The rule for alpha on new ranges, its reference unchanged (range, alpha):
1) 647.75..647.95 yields -1.09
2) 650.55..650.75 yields -1.27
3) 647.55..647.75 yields -0.71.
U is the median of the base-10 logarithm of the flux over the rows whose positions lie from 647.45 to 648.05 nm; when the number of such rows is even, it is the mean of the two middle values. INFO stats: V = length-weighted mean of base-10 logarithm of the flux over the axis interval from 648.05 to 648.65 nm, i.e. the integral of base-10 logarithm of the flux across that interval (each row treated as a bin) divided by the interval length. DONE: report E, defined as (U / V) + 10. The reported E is 11.0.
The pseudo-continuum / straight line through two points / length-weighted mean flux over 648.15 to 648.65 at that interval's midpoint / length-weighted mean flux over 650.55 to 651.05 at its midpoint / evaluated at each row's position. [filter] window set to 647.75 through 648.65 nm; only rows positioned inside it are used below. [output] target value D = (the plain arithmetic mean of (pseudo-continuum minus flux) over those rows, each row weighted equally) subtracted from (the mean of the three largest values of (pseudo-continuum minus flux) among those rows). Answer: 0.19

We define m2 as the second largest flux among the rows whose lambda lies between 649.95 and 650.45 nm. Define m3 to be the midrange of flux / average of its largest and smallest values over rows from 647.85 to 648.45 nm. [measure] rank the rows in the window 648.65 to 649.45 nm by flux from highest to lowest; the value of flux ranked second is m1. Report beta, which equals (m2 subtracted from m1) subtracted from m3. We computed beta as 7.2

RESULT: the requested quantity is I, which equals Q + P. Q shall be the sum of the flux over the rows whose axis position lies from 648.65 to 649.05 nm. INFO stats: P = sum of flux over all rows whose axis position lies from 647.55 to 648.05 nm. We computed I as 62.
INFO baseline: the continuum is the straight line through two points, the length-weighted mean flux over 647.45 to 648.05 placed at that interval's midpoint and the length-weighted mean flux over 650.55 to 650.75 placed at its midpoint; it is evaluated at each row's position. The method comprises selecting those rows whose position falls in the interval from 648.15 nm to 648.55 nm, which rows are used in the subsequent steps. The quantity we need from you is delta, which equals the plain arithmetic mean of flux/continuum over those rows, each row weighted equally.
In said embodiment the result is 0.95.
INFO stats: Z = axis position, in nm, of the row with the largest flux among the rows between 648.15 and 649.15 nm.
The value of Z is 648.20 nm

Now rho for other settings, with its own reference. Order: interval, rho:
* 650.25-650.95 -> 650.70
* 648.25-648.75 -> 648.30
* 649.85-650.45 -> 650.40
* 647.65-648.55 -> 647.70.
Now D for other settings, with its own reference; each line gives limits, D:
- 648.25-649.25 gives 0.21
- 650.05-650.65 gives 0.04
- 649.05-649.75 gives 0.06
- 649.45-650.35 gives 0.24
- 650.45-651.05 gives 0.02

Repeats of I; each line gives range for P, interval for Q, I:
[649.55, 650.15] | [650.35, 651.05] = 90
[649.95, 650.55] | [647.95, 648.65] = 89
